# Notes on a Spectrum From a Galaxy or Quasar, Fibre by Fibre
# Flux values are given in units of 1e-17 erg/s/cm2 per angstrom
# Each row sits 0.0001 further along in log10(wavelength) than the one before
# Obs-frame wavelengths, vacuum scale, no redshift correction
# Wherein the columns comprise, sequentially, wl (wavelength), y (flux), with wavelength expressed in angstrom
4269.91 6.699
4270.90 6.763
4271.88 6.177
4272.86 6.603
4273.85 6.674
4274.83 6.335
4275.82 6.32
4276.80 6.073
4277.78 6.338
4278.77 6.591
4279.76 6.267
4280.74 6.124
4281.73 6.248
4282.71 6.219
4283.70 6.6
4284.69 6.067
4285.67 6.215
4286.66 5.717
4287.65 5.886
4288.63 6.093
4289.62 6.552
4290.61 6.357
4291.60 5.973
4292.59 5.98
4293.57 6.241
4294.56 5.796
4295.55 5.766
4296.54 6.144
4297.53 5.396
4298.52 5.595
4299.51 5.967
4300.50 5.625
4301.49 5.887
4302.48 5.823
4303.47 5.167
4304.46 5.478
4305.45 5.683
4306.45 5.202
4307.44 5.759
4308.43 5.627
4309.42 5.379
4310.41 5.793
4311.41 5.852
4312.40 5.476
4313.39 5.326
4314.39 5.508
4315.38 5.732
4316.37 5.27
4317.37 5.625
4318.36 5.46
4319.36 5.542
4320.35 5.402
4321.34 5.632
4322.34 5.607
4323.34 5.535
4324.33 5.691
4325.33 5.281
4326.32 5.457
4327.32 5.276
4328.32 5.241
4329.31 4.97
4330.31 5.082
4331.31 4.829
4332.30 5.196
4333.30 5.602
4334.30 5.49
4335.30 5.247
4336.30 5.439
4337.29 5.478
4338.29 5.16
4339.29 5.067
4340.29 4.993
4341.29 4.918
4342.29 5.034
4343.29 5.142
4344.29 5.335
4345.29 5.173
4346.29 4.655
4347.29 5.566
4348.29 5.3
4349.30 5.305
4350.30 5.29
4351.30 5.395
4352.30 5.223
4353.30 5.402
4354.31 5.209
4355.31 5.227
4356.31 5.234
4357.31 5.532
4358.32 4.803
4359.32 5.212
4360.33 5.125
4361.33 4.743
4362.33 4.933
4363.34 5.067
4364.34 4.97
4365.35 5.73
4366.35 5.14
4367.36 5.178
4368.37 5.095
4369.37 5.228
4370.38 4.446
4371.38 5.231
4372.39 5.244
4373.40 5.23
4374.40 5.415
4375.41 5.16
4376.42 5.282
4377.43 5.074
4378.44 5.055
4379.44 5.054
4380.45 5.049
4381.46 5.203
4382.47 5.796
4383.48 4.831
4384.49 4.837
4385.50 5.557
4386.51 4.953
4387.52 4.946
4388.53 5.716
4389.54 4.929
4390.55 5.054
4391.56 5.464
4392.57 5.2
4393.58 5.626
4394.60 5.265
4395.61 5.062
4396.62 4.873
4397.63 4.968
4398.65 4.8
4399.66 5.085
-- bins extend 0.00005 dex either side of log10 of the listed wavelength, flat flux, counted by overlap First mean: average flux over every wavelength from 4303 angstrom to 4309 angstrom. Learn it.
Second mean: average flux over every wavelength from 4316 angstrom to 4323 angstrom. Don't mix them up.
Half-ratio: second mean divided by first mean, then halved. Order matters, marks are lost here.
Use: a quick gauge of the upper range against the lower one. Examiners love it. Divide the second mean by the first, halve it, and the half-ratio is 0.502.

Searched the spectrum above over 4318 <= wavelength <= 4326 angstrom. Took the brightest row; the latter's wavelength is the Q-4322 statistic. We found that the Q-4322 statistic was 4324.33 angstrom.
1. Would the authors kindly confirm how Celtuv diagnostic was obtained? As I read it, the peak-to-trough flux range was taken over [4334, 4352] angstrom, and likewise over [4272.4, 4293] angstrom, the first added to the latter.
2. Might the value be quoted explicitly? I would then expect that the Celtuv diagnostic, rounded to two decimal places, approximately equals 1.87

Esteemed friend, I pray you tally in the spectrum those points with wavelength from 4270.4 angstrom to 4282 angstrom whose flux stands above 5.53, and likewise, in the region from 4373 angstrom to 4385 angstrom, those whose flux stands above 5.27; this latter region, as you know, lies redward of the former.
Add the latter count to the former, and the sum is 15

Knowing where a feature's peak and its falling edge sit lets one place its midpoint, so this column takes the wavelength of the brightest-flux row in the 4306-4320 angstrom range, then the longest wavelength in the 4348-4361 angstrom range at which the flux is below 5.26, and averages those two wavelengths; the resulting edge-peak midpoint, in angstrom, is 4335.9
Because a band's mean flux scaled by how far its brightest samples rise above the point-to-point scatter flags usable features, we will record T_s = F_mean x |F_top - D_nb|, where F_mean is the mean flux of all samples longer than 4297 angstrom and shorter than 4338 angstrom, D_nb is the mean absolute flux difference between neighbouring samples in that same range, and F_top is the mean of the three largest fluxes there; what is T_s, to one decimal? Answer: 31.0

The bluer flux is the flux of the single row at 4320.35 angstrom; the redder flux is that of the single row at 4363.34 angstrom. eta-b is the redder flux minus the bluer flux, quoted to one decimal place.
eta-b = -0.3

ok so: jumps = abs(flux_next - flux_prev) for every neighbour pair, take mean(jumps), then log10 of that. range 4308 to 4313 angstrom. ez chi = -0.56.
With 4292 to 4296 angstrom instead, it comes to -0.61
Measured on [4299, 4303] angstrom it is -0.65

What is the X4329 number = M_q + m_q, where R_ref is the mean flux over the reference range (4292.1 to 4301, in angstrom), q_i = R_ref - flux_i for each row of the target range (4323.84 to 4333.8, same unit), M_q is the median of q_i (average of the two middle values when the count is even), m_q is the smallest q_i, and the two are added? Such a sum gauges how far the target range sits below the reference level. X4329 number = 0.7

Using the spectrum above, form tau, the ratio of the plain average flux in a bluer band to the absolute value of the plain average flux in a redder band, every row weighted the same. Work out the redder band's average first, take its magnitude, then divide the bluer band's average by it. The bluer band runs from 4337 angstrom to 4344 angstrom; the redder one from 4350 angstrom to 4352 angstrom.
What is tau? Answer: 0.96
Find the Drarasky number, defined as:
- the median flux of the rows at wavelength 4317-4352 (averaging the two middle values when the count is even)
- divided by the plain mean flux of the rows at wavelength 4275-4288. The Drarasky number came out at 0.854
